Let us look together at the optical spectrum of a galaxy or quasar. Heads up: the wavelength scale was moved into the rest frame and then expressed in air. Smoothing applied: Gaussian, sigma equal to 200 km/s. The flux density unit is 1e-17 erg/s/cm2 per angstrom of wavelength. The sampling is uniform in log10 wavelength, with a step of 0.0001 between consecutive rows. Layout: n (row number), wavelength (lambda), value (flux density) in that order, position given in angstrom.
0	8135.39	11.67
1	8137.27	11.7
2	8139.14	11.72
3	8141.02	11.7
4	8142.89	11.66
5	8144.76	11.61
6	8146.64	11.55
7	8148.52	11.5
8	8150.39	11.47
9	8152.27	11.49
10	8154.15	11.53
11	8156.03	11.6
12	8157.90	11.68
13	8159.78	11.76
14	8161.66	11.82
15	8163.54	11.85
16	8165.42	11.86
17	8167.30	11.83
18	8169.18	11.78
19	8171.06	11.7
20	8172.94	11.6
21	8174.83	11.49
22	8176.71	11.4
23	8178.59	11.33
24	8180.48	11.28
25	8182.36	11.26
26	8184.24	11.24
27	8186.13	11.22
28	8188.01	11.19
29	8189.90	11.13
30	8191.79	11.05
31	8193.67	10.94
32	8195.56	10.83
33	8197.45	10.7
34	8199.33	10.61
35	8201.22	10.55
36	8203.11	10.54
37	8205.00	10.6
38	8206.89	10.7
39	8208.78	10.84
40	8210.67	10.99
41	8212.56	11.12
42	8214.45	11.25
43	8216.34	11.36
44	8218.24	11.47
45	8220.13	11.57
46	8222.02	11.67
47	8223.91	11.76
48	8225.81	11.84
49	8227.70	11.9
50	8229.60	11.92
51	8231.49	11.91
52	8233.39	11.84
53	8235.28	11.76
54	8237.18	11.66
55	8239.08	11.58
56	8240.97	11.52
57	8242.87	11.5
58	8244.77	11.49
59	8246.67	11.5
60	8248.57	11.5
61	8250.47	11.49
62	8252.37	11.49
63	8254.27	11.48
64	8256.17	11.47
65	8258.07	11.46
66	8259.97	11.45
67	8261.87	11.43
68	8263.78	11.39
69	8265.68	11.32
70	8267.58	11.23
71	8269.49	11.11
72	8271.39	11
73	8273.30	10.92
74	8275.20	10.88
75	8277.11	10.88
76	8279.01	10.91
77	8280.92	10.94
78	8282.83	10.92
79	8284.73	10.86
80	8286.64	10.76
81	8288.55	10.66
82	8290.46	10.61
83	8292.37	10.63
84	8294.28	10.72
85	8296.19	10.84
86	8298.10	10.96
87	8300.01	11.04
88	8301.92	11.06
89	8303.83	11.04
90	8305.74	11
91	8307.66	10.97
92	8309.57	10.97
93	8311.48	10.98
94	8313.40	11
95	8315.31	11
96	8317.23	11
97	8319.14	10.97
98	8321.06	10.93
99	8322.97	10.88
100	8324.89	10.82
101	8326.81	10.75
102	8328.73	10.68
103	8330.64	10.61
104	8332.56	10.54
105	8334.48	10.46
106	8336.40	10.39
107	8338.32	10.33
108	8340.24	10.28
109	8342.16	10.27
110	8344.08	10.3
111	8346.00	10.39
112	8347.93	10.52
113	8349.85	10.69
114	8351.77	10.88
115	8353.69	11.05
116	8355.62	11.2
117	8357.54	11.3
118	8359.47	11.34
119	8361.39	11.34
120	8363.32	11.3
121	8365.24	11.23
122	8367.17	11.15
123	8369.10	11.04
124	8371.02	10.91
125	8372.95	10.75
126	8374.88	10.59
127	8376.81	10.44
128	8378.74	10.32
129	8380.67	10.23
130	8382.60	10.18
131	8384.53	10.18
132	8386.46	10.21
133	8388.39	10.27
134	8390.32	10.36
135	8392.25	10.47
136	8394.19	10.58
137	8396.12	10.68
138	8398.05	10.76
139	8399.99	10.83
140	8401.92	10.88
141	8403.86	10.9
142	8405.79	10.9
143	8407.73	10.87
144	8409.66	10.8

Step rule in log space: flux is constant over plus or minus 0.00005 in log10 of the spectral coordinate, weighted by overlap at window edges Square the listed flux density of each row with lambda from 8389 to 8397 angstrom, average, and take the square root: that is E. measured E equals 10.5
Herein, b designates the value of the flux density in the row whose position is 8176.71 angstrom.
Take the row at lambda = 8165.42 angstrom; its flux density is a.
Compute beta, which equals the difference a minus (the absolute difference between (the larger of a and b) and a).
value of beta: 11.9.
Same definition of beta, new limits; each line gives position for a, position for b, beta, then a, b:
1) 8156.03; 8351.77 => 11.6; 11.6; 10.88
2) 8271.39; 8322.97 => 11.0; 11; 10.88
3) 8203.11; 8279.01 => 10.2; 10.54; 10.91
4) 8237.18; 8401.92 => 11.7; 11.66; 10.88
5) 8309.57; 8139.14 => 10.2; 10.97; 11.72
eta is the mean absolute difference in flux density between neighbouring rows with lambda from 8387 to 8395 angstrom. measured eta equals 0.10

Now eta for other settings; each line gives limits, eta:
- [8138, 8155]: 0.04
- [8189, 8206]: 0.08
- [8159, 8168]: 0.03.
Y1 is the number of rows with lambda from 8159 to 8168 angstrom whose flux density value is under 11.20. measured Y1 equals 0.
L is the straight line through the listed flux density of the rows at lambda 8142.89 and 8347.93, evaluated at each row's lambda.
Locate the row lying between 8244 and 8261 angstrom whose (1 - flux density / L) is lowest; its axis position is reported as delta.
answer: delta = 8259.97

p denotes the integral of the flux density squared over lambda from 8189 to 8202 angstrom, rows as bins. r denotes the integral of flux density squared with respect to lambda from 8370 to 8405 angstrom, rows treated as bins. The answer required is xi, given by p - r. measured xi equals -2360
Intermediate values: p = 1526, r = 3886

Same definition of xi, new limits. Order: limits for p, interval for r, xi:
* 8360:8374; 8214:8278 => -6700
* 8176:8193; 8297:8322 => -878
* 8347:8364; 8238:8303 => -6000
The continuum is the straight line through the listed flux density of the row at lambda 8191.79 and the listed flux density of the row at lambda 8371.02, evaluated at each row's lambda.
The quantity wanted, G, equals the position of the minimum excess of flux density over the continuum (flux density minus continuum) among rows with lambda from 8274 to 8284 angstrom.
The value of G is 8275.20 angstrom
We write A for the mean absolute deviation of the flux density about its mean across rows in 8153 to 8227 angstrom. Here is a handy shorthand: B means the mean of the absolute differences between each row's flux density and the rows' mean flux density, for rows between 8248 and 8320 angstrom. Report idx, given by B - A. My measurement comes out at -0.13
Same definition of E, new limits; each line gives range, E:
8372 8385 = 10.4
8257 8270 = 11.3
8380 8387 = 10.2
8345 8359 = 10.9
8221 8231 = 11.8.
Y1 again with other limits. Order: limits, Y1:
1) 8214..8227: 0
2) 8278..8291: 7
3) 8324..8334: 5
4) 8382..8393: 6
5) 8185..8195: 4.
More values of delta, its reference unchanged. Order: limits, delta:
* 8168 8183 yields 8169.18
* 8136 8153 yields 8139.14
